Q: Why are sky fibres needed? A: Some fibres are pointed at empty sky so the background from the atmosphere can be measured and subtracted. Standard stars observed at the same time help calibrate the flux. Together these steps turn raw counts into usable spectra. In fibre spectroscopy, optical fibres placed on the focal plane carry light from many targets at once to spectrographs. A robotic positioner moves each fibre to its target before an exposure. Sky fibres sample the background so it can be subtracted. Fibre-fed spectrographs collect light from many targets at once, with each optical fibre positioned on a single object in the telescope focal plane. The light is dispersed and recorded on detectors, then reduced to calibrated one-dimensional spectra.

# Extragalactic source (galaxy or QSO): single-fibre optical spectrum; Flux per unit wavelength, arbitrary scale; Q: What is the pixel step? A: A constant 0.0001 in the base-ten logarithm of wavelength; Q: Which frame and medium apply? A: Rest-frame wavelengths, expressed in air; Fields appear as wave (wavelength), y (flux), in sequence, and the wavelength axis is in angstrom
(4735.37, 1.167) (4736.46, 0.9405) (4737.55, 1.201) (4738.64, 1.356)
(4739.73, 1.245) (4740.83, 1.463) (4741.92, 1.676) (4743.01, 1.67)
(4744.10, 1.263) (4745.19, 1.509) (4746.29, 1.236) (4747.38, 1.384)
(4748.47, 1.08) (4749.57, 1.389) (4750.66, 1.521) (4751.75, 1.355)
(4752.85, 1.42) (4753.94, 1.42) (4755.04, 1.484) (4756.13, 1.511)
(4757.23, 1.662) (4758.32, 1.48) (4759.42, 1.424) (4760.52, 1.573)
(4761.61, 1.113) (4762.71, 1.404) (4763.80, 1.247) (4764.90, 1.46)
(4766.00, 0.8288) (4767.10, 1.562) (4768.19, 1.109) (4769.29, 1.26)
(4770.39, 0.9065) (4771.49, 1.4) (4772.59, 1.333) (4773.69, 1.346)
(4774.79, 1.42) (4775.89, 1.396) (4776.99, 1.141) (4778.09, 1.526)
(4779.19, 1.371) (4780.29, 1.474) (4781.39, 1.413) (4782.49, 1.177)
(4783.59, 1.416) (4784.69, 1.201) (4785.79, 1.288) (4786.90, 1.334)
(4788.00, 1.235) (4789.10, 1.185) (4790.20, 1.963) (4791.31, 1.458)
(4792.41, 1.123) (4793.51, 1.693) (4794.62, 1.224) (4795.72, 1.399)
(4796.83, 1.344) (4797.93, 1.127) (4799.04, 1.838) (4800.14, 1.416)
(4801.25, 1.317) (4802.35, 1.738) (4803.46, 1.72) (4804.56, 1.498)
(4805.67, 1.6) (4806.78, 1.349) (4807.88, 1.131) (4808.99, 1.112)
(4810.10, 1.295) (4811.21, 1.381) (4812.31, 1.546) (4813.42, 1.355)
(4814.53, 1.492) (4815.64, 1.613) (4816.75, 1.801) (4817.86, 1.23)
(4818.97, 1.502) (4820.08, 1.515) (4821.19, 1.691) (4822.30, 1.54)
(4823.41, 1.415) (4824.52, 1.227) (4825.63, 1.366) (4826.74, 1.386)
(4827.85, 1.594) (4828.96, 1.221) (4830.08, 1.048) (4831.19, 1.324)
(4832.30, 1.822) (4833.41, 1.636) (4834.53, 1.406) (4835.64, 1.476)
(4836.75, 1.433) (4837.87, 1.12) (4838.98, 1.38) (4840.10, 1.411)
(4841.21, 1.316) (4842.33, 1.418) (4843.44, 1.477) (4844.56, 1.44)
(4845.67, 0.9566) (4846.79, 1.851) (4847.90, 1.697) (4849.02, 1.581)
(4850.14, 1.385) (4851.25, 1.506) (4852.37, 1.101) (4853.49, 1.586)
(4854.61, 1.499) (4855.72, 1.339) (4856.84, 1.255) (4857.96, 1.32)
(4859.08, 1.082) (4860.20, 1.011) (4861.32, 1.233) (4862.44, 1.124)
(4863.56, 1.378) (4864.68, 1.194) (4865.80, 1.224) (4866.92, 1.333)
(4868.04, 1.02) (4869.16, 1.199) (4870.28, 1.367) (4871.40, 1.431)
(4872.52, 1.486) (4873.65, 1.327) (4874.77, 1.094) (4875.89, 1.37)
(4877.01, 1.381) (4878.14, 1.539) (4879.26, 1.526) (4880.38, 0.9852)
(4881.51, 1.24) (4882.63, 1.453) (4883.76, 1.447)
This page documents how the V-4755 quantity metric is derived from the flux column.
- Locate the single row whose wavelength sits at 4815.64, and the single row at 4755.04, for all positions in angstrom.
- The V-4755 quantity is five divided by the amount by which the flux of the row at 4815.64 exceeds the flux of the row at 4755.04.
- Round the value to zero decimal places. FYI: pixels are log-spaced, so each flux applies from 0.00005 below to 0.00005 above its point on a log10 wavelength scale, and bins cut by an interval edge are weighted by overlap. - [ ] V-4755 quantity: 39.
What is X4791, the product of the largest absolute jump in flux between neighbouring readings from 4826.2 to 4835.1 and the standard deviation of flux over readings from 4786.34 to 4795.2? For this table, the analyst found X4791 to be 0.14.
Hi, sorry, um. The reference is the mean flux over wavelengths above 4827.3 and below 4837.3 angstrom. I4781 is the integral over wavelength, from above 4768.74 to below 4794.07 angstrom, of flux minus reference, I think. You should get -2.3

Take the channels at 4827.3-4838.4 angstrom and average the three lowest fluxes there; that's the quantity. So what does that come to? 1.13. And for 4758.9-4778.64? 0.95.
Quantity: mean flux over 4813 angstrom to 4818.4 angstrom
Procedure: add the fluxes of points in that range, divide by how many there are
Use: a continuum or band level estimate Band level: 1.50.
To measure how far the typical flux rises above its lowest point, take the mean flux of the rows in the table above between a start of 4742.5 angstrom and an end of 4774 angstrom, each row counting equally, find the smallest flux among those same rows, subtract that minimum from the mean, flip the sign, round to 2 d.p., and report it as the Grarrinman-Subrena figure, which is -0.53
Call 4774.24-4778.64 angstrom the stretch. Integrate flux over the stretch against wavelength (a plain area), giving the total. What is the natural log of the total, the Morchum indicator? 1.80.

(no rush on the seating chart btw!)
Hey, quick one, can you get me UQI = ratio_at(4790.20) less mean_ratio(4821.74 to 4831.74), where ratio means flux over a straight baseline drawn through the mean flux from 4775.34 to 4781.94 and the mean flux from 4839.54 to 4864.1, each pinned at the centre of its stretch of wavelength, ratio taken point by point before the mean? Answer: 0.4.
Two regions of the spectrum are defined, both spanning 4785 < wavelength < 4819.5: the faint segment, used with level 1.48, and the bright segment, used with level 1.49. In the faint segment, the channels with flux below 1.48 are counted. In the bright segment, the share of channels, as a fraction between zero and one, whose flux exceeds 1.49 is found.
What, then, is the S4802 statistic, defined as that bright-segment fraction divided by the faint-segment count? 0.02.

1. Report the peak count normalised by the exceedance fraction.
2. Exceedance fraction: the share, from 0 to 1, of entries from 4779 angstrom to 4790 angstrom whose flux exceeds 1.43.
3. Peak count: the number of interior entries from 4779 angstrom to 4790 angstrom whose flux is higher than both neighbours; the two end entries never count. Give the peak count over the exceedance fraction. 30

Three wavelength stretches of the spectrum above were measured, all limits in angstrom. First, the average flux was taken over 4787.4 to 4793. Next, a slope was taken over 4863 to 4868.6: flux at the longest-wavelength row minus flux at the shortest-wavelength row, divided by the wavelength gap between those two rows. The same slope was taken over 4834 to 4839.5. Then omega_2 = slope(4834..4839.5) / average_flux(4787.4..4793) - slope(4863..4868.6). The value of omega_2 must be 0.08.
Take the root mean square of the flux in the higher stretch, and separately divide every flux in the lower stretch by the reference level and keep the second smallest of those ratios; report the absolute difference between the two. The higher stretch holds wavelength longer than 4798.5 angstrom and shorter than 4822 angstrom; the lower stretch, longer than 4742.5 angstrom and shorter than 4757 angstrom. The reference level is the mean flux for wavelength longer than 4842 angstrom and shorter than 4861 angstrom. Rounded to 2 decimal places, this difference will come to 0.60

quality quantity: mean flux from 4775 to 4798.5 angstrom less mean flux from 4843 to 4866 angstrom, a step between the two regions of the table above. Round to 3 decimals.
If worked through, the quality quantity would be 0.012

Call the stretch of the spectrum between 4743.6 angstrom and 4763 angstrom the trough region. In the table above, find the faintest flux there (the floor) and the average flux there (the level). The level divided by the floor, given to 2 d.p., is 1.30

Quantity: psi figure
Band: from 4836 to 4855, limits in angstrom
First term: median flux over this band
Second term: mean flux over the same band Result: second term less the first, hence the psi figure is -0.012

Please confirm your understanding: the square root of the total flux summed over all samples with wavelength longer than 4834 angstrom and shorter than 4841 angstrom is 2.87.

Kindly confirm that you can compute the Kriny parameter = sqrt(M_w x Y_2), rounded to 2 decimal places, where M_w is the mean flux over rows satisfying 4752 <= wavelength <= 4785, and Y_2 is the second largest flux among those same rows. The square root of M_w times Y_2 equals 1.46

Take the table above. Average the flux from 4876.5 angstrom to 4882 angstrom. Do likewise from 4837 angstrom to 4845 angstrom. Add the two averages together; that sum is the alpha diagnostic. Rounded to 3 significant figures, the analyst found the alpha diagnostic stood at 2.70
